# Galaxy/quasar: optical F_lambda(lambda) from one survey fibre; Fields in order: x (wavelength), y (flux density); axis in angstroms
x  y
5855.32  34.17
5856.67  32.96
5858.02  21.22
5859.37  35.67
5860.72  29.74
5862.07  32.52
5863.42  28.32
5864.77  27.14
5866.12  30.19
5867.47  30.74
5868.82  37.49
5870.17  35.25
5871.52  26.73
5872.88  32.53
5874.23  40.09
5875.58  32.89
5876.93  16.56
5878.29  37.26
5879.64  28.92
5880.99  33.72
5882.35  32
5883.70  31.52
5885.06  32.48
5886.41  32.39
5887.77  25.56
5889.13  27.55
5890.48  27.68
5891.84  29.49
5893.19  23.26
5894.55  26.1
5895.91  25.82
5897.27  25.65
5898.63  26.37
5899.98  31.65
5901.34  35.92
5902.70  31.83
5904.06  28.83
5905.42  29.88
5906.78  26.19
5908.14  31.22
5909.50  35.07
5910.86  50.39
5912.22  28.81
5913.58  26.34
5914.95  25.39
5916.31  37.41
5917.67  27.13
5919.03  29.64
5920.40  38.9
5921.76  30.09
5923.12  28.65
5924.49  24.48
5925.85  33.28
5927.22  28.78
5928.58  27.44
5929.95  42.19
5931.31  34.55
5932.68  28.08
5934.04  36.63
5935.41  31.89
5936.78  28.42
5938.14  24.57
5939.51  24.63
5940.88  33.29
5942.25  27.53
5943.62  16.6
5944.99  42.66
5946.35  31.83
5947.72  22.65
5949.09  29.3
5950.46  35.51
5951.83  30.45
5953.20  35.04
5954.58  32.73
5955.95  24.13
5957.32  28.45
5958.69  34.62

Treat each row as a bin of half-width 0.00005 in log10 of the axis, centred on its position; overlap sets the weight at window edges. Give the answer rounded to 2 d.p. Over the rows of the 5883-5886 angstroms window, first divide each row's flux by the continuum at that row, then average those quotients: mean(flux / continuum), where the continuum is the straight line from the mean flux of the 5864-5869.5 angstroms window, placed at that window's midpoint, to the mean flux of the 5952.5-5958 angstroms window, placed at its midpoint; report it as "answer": 1.03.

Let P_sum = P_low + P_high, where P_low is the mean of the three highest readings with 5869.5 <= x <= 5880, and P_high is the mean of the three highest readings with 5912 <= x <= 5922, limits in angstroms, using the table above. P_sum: 73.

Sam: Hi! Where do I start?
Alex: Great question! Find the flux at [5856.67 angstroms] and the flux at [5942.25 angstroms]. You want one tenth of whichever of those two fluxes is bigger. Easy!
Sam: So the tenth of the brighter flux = 3.30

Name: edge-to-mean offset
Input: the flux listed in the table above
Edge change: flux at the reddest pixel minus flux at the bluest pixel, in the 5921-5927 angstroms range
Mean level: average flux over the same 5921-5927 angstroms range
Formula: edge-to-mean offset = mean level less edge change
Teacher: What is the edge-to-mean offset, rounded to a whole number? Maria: 26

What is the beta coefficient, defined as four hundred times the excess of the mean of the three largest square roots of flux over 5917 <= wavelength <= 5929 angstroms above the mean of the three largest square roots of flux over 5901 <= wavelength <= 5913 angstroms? -203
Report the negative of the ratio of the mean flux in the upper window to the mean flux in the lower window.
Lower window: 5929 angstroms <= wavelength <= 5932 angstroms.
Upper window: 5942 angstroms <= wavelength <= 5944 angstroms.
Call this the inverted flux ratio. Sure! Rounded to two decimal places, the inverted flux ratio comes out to -0.58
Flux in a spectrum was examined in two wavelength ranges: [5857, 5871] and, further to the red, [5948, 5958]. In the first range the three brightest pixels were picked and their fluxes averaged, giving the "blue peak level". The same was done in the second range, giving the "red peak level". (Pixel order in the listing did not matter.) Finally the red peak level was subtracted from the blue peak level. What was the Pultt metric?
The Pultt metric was 1.7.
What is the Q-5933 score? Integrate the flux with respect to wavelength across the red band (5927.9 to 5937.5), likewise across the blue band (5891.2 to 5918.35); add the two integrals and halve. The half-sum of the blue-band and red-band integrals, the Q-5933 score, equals 566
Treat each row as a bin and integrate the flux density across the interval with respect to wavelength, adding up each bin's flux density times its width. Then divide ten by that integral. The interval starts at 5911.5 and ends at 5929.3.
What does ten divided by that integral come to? 0.019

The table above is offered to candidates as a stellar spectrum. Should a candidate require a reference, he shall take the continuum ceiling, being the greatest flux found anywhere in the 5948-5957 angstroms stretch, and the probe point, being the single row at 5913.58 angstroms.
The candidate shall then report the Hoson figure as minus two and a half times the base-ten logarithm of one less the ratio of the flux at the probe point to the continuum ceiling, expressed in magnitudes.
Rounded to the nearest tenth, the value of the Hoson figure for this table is 1.5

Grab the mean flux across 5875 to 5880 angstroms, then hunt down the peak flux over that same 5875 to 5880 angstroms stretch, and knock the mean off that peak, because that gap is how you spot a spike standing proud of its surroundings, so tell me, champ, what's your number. 8.4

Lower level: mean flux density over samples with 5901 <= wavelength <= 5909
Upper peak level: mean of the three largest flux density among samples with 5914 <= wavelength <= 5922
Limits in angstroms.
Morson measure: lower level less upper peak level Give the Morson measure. -5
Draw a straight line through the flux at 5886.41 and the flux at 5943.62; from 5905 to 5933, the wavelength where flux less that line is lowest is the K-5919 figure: 5906.78 angstroms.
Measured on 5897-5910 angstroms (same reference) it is 5897.27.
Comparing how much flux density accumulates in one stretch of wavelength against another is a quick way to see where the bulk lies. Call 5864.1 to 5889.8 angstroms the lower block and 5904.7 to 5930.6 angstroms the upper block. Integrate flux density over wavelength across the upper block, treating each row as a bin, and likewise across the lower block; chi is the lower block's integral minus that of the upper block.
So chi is -20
